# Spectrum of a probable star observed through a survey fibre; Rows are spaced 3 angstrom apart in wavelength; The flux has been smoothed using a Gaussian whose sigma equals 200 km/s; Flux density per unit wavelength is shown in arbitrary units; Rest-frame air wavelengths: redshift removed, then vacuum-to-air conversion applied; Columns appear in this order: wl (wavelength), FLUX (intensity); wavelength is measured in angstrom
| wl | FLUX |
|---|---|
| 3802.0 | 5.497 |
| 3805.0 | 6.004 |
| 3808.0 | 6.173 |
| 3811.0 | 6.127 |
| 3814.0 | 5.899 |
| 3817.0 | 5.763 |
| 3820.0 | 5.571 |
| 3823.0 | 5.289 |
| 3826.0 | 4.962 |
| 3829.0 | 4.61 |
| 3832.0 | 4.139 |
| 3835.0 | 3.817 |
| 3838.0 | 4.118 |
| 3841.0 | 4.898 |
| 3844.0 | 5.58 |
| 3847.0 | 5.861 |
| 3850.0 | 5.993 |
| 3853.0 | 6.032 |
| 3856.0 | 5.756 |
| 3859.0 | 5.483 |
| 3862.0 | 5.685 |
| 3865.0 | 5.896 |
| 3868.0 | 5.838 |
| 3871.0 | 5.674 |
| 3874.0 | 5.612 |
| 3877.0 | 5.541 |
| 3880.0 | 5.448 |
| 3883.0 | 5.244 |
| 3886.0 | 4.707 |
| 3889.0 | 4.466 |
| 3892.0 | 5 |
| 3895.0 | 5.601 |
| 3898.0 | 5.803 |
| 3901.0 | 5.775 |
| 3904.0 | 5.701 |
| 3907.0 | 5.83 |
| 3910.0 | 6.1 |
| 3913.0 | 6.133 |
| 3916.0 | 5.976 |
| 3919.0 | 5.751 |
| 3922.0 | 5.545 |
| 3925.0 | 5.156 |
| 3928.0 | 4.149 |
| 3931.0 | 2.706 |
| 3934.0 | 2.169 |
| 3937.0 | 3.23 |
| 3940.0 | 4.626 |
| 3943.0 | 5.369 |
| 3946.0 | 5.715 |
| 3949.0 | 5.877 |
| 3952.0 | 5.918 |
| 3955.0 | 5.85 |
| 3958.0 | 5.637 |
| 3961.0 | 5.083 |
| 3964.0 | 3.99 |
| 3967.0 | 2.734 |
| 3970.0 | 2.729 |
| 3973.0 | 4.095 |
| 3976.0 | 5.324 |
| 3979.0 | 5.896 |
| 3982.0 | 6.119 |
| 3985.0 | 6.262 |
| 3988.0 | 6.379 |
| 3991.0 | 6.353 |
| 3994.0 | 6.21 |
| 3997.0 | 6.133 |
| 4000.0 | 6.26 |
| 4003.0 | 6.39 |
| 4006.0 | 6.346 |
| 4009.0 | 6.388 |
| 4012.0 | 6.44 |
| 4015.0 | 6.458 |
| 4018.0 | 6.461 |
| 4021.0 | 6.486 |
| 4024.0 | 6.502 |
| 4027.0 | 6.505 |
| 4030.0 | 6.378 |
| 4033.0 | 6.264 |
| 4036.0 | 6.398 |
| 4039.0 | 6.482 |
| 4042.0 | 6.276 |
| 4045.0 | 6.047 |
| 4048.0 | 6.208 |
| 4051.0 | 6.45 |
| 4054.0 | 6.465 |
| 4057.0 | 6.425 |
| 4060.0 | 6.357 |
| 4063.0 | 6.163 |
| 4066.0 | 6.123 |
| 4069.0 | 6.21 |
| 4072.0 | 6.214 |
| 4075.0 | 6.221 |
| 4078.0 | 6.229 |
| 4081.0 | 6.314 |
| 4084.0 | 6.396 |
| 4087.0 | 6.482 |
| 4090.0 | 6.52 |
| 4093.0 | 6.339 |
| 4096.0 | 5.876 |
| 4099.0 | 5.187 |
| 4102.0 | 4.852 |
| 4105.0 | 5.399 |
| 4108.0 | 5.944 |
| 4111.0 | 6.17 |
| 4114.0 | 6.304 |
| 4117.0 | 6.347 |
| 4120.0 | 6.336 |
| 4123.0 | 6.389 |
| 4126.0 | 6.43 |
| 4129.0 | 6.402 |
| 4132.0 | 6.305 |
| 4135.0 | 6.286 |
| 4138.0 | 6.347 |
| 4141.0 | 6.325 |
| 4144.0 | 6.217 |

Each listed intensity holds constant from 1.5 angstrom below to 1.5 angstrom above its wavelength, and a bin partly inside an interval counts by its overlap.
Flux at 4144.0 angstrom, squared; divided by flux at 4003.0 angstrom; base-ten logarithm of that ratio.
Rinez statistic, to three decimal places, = 0.782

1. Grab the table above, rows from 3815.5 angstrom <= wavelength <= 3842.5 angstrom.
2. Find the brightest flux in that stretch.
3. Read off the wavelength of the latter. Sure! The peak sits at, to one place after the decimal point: 3817.0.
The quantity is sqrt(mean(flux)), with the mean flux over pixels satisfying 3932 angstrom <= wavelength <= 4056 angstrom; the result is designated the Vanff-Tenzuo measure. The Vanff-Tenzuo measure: 2.38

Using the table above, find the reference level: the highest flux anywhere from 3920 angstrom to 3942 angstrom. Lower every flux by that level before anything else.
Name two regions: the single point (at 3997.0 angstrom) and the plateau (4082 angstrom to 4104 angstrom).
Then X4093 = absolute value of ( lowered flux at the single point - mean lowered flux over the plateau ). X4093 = 0.2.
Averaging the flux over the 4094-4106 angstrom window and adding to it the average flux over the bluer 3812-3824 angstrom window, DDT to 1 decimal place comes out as 11.0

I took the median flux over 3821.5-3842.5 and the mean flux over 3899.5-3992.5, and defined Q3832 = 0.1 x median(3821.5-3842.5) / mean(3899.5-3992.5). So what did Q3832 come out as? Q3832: 0.090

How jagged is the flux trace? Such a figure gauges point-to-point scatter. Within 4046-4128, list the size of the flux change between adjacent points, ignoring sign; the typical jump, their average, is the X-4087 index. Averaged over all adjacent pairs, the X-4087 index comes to 0.16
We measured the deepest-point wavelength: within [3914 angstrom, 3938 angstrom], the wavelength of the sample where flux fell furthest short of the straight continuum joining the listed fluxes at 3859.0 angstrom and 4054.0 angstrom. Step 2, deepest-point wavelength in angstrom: 3934.0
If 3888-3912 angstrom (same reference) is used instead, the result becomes 3889.0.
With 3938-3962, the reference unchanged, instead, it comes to 3940.0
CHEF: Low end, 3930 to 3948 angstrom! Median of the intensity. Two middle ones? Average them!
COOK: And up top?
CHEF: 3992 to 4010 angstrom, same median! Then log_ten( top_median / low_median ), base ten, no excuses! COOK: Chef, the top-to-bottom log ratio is 0.21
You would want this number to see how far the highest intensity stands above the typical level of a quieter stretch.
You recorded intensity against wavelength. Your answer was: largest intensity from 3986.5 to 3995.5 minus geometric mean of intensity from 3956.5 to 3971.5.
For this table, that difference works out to 2.5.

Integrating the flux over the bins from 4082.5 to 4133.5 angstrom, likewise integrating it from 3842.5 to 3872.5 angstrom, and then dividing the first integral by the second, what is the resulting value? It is 1.8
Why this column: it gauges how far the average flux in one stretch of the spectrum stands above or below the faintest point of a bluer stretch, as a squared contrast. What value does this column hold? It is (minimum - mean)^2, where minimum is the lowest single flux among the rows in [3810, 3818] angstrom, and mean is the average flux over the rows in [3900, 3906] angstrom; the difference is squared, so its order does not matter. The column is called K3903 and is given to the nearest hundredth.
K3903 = 0.00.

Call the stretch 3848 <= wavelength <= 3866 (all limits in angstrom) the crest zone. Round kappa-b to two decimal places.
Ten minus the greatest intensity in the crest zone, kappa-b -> 3.97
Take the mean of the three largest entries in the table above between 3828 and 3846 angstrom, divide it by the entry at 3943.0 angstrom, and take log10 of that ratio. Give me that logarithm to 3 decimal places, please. -0.028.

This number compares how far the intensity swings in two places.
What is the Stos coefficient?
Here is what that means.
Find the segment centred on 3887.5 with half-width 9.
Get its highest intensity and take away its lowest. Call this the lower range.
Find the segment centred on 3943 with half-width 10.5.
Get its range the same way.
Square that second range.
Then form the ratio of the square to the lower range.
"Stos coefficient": 12.4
